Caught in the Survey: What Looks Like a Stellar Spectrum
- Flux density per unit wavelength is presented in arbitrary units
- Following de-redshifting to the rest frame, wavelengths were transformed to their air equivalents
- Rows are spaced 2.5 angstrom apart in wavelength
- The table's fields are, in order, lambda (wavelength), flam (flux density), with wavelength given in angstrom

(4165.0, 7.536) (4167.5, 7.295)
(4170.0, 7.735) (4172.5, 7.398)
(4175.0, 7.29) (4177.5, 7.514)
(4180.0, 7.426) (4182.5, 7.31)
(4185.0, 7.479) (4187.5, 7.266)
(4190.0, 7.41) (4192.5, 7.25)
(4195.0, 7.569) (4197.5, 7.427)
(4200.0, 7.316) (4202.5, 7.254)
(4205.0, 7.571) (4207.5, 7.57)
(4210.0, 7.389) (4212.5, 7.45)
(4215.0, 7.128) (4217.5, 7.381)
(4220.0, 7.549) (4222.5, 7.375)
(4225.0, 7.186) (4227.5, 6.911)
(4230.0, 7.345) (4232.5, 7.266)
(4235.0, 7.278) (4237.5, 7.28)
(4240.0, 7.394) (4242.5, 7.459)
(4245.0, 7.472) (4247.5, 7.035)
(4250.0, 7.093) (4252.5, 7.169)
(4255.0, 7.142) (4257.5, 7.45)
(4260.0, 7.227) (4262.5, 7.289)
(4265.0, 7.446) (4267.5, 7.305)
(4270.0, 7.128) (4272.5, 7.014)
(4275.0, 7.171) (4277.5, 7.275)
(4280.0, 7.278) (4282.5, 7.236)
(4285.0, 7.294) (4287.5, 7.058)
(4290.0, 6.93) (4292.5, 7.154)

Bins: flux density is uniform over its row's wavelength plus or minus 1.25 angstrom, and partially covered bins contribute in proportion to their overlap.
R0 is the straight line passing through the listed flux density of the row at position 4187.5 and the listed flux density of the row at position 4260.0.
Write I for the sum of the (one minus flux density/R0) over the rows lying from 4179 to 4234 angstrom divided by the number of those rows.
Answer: -0.0138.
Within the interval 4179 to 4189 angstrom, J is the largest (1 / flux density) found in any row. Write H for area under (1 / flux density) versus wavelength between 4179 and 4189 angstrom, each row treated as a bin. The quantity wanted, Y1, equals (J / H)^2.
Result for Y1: 0.0103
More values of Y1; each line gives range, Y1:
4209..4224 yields 0.0048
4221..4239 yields 0.0034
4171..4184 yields 0.0061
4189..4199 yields 0.0104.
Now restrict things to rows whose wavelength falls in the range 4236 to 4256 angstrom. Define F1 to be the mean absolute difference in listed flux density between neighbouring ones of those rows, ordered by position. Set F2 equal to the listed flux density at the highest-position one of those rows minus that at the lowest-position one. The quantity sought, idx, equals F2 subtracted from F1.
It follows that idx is 0.25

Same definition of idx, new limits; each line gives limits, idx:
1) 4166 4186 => 0.03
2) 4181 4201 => 0.17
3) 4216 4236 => 0.29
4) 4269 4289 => 0.17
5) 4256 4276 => 0.43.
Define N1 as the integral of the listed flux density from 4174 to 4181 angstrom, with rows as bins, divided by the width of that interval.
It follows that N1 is 7.41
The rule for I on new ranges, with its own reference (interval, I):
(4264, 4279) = -0.0003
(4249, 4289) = -0.0002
